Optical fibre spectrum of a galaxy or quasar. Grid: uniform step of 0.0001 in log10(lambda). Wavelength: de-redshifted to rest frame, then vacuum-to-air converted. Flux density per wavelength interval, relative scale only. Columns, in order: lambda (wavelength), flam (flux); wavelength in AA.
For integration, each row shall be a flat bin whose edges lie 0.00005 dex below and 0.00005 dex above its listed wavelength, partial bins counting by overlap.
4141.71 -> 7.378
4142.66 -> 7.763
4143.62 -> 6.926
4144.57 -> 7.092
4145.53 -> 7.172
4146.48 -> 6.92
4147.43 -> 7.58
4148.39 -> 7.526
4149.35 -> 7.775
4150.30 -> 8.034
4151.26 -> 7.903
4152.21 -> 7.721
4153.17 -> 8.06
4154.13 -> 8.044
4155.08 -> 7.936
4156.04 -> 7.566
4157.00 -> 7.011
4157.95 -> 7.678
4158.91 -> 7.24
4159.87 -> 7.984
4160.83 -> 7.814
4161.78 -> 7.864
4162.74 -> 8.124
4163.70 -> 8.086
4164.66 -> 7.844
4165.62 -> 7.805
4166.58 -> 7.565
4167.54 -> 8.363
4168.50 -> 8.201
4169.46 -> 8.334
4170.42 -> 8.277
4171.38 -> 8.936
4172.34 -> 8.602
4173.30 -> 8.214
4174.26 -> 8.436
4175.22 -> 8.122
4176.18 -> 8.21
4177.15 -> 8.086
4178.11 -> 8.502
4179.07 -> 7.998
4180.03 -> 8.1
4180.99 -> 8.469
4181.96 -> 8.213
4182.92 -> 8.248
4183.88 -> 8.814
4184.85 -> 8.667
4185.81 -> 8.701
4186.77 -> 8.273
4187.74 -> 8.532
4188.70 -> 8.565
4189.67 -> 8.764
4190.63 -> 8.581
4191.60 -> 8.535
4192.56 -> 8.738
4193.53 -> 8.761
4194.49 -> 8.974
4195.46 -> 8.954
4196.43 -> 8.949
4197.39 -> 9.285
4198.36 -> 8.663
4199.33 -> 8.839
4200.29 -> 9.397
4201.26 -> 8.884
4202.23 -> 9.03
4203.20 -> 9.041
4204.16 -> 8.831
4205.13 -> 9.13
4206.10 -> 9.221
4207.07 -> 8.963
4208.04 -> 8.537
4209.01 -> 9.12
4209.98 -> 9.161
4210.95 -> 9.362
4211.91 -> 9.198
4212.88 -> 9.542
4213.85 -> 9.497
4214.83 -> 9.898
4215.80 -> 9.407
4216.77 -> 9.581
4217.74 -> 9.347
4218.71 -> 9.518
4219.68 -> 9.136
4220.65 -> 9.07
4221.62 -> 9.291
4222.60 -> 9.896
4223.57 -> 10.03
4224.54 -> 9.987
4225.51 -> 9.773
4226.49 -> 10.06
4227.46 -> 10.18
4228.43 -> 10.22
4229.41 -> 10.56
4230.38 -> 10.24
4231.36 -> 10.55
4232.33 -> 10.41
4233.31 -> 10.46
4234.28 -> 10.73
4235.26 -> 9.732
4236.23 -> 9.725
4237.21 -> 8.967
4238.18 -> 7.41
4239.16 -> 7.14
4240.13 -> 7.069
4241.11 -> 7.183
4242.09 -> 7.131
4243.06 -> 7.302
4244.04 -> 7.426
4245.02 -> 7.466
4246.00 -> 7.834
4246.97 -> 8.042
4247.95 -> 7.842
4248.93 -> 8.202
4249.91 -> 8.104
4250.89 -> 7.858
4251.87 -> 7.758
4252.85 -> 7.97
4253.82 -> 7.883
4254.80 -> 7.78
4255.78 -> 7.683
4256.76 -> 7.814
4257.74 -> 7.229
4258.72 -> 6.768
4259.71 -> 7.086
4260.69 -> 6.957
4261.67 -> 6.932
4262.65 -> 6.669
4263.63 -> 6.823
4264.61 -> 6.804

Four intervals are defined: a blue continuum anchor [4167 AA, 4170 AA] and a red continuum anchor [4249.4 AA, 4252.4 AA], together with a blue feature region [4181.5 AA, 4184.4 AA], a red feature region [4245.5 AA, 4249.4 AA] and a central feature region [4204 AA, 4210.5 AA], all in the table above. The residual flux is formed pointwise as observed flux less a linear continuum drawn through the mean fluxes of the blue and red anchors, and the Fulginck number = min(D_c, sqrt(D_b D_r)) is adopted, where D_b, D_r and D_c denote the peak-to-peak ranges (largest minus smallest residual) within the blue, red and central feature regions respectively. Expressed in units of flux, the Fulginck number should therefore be 0.48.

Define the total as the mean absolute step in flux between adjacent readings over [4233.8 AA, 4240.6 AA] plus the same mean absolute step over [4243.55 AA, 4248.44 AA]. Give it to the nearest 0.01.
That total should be 0.81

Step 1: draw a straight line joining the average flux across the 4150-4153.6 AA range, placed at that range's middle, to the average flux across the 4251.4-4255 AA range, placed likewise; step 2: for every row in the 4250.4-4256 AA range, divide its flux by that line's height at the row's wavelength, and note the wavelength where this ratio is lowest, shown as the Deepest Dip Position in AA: 4255.78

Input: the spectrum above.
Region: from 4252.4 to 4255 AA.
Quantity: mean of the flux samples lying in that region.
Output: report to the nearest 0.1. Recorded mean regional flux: 7.9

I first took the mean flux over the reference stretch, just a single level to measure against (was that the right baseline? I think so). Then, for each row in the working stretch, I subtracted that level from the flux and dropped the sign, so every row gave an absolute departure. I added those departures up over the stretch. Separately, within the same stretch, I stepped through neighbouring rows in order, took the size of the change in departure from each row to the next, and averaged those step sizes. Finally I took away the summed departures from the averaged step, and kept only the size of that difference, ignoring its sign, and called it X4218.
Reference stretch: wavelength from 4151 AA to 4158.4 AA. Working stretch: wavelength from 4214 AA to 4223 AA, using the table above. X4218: 15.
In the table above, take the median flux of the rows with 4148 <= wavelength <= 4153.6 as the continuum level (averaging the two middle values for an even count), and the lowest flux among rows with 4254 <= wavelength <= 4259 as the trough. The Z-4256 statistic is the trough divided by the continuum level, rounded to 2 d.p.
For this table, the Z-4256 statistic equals 0.86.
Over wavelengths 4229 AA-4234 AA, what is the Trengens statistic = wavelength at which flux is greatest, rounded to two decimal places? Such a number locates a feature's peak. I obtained 4229.41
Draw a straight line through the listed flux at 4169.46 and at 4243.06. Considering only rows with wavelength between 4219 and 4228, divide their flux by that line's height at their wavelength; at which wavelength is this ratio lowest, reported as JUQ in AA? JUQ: 4220.65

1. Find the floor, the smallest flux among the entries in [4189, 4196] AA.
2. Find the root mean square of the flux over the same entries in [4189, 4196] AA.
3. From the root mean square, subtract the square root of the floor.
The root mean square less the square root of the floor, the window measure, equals 5.84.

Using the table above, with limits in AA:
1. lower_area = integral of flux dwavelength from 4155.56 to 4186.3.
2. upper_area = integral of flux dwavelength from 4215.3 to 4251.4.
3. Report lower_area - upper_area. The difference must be -75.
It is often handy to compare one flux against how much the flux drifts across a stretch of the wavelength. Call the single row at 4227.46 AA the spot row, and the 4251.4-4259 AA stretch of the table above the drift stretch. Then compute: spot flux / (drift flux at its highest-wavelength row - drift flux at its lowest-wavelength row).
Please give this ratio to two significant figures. -10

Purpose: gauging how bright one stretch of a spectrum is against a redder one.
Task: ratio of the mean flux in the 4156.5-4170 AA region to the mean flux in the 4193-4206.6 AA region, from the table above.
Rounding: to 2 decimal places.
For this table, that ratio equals 0.87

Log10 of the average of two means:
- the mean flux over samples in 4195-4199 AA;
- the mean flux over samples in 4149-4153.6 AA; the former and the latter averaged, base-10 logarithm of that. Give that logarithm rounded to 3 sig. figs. 0.926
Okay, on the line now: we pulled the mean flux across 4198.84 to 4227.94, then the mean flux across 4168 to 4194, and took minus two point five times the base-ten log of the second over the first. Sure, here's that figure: 0.11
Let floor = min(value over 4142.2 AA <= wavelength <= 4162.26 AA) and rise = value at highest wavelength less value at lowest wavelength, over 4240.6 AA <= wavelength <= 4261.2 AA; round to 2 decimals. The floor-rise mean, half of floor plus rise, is 3.35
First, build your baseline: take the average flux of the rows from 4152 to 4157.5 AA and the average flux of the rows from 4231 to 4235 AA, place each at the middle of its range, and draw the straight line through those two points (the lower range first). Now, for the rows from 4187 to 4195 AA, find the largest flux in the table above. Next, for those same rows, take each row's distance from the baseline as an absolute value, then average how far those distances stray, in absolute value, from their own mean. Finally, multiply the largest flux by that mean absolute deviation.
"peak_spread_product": 0.70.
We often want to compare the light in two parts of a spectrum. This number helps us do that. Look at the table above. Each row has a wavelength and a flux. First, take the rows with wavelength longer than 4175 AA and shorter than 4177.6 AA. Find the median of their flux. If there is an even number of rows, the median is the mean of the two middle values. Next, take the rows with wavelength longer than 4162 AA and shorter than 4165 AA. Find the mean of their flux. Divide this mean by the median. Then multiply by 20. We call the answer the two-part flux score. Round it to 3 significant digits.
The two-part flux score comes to 19.7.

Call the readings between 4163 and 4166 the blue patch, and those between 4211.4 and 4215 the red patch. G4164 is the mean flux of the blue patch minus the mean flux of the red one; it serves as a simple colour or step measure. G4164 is -1.6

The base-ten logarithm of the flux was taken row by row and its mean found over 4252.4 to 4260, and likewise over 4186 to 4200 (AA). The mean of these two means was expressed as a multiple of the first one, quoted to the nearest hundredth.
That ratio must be 1.04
